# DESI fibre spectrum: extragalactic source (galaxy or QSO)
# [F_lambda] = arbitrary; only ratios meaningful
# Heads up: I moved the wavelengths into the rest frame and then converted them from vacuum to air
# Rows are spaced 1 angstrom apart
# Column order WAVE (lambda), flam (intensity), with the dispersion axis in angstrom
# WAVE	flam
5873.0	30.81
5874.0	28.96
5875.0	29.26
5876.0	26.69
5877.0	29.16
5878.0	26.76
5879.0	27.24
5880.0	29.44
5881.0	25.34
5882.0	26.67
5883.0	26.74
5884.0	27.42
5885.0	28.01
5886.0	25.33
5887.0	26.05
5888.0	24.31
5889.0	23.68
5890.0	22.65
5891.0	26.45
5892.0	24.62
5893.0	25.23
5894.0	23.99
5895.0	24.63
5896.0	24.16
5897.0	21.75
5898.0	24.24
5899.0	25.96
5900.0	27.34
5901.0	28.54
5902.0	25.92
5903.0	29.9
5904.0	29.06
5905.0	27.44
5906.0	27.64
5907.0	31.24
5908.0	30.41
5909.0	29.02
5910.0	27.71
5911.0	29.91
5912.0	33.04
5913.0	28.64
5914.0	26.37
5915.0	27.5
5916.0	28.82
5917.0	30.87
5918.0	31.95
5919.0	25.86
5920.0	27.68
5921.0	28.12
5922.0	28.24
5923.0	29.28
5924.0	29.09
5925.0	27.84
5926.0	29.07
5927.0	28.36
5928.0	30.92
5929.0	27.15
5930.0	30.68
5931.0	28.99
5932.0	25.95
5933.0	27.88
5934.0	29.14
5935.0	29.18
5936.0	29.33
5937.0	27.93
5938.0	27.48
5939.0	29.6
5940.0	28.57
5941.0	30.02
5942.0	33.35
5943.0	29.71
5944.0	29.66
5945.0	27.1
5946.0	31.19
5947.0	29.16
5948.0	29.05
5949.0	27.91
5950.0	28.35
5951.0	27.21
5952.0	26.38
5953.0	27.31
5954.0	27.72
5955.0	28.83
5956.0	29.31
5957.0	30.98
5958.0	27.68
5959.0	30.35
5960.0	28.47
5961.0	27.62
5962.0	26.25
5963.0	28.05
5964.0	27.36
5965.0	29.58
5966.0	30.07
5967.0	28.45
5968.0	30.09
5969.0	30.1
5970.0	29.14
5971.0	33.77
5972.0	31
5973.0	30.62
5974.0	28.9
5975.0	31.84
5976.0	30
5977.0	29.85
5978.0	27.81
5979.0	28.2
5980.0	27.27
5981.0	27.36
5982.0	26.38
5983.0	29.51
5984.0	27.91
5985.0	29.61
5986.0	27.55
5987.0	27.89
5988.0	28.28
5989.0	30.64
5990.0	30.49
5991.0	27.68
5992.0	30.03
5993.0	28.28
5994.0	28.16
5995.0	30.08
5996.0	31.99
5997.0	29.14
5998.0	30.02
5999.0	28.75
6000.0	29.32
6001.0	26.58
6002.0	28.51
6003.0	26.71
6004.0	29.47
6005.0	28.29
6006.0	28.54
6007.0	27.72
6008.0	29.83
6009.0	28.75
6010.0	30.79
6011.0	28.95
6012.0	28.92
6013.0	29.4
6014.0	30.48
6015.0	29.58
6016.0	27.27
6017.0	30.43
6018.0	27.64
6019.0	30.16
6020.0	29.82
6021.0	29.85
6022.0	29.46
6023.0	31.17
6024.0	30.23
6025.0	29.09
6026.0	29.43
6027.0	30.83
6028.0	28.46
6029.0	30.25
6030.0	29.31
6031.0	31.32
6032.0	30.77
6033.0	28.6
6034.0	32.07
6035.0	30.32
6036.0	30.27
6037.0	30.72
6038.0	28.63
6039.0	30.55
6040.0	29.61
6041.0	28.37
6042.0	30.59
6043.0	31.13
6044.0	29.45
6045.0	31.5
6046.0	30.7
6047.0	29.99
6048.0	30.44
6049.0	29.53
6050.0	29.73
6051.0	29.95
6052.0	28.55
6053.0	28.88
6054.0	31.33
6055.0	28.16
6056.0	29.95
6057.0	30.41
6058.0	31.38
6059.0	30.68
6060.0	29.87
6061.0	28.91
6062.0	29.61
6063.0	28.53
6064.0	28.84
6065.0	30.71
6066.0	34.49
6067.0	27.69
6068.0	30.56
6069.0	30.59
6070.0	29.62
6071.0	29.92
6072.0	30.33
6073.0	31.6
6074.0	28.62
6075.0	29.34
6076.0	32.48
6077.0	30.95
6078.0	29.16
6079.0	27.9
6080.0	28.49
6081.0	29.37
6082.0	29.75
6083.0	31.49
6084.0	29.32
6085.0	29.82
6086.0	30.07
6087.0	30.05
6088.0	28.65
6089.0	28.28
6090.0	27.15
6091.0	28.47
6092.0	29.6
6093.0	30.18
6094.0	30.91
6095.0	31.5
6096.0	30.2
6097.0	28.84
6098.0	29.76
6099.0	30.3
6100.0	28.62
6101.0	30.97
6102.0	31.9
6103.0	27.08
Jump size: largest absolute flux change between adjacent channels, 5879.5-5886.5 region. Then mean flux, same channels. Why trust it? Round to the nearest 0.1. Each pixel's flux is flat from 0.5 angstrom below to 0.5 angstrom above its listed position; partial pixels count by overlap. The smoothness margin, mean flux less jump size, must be 22.9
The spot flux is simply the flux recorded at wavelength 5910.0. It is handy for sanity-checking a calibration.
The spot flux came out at 27.71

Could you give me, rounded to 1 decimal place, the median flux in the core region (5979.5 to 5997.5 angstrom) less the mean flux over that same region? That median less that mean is -0.5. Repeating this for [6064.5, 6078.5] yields 0.0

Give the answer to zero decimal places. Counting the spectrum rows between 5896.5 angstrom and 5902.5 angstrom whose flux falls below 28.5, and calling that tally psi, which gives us 5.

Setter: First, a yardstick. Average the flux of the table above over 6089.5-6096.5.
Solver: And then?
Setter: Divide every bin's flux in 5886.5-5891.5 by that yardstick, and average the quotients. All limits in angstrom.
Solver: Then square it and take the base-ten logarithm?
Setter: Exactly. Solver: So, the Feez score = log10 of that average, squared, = -0.163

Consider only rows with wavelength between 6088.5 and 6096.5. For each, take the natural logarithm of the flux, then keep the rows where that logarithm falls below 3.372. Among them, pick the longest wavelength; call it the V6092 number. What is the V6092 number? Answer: 6091.0 angstrom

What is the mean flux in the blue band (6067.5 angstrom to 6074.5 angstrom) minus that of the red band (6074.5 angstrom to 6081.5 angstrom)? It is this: 0.5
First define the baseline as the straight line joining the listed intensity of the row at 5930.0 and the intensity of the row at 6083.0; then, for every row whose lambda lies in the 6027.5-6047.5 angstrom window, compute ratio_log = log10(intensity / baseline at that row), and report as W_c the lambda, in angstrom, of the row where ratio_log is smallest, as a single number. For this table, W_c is 6041.0 angstrom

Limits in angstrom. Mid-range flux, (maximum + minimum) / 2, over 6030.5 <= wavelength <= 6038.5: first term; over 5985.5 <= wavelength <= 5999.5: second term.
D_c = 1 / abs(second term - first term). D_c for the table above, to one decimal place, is 1.8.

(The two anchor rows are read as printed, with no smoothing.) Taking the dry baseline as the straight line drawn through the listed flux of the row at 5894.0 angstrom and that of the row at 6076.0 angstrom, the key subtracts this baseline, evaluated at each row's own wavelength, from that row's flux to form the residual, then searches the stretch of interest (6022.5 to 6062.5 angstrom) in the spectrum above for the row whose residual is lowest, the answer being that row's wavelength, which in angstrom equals 6055.0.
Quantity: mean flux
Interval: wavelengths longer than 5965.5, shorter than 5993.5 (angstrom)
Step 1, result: 29.2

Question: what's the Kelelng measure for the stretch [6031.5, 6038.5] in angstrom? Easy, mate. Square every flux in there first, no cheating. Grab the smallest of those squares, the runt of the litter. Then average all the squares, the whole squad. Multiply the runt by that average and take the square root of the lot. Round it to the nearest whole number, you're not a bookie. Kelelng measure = 864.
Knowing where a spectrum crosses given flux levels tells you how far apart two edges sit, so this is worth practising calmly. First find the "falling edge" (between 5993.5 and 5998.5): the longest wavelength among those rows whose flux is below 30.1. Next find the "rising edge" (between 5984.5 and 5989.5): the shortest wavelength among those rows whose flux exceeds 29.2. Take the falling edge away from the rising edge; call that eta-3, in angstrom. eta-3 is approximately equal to -13 angstrom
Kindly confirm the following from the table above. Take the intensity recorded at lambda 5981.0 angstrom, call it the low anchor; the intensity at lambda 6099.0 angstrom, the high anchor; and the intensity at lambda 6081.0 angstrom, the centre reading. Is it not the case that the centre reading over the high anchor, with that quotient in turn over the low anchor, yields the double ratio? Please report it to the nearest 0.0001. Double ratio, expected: 0.0354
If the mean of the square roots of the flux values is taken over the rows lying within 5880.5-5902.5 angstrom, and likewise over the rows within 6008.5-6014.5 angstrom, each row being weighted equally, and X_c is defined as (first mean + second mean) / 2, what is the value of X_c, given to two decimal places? 5.24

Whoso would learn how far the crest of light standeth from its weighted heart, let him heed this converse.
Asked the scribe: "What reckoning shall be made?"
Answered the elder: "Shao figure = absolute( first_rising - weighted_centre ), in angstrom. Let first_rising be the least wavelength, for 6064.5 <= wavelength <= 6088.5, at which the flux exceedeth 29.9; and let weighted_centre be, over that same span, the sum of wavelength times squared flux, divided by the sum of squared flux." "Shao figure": 11.3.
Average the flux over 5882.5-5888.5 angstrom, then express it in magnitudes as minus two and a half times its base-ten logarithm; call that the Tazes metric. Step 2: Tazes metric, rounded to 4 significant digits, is -3.550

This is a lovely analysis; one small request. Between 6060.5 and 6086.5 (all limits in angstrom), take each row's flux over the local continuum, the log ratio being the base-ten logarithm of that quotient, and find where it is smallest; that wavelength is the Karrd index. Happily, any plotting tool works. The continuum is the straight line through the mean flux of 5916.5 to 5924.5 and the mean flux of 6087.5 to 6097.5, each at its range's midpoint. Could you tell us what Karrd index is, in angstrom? 6067.0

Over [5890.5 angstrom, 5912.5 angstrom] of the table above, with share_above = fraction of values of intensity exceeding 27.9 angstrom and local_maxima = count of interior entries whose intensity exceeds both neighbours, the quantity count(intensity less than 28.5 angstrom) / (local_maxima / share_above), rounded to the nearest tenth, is 1.0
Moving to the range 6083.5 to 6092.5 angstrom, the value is 2.7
